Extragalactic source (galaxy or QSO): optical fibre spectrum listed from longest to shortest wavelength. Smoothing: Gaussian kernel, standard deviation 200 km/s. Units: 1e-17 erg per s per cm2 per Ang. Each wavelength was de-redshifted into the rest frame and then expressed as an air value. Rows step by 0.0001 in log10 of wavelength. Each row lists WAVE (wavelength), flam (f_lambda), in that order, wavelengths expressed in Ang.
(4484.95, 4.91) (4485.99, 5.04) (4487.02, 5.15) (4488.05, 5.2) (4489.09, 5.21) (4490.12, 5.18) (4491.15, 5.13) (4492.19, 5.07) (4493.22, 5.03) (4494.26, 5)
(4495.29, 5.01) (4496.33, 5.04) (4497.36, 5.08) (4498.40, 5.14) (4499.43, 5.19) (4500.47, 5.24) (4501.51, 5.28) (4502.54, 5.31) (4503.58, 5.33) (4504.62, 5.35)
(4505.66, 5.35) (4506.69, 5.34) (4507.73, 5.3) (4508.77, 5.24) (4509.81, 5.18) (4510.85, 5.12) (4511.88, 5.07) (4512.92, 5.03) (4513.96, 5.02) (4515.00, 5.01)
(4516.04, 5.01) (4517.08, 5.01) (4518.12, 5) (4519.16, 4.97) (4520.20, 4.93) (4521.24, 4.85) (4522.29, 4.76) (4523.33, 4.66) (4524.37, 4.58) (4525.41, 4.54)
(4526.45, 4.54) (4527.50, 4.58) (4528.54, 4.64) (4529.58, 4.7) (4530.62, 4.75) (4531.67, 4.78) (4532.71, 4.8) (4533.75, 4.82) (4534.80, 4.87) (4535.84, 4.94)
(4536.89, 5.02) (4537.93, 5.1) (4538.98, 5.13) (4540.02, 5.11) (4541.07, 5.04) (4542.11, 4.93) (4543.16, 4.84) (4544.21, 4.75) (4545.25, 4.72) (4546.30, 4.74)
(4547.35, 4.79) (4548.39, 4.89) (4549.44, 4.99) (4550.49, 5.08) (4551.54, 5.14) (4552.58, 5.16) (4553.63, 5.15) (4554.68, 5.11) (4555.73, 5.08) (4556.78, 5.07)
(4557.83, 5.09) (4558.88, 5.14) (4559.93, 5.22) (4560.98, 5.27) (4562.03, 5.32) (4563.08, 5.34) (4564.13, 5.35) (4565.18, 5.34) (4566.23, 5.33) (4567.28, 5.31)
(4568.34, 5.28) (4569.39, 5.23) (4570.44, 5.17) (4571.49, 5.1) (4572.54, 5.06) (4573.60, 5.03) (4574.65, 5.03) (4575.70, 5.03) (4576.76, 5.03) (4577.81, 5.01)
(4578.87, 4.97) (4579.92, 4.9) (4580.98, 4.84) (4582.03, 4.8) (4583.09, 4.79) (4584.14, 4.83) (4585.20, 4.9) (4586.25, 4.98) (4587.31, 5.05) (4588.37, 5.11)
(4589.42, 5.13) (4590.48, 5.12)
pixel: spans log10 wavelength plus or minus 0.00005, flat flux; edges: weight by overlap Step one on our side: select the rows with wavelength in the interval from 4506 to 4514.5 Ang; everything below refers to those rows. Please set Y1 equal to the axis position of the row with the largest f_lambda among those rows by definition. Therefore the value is 4506.69 Ang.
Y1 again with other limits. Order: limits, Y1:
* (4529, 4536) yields 4535.84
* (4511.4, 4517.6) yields 4511.88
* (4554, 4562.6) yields 4562.03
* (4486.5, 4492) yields 4489.09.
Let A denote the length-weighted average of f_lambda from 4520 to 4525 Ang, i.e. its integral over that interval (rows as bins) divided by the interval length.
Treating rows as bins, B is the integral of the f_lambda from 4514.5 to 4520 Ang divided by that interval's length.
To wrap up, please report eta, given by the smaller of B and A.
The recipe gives 4.74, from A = 4.74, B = 5.00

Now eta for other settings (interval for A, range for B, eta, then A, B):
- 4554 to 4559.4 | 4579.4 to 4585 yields 4.83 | 5.10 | 4.83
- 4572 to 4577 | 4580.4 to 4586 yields 4.84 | 5.03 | 4.84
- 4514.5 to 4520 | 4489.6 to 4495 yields 5.00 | 5.00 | 5.08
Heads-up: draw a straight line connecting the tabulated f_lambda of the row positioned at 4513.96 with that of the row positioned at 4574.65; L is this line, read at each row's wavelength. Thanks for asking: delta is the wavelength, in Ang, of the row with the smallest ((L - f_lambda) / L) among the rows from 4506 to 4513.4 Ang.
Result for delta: 4506.69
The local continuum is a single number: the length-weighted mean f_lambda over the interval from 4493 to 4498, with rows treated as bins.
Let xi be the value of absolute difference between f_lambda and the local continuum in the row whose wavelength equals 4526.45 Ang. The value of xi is 0.49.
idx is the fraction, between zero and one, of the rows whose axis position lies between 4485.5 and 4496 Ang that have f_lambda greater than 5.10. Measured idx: 0.5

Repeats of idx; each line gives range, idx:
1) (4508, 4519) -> 0.3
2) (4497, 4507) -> 0.9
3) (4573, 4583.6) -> 0.0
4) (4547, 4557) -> 0.4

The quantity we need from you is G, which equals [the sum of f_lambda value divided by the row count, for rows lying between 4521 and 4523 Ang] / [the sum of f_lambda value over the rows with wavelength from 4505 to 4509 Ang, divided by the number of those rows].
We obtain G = 0.91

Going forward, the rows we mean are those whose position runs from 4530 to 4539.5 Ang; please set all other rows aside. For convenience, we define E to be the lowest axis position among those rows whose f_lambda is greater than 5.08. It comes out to 4537.93 Ang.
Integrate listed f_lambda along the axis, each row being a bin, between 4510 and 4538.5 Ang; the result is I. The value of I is 138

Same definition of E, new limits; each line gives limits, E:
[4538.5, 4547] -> 4538.98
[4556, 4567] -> 4557.83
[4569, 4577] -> 4569.39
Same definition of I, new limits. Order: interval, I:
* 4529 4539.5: 51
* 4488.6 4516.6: 144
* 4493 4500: 36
